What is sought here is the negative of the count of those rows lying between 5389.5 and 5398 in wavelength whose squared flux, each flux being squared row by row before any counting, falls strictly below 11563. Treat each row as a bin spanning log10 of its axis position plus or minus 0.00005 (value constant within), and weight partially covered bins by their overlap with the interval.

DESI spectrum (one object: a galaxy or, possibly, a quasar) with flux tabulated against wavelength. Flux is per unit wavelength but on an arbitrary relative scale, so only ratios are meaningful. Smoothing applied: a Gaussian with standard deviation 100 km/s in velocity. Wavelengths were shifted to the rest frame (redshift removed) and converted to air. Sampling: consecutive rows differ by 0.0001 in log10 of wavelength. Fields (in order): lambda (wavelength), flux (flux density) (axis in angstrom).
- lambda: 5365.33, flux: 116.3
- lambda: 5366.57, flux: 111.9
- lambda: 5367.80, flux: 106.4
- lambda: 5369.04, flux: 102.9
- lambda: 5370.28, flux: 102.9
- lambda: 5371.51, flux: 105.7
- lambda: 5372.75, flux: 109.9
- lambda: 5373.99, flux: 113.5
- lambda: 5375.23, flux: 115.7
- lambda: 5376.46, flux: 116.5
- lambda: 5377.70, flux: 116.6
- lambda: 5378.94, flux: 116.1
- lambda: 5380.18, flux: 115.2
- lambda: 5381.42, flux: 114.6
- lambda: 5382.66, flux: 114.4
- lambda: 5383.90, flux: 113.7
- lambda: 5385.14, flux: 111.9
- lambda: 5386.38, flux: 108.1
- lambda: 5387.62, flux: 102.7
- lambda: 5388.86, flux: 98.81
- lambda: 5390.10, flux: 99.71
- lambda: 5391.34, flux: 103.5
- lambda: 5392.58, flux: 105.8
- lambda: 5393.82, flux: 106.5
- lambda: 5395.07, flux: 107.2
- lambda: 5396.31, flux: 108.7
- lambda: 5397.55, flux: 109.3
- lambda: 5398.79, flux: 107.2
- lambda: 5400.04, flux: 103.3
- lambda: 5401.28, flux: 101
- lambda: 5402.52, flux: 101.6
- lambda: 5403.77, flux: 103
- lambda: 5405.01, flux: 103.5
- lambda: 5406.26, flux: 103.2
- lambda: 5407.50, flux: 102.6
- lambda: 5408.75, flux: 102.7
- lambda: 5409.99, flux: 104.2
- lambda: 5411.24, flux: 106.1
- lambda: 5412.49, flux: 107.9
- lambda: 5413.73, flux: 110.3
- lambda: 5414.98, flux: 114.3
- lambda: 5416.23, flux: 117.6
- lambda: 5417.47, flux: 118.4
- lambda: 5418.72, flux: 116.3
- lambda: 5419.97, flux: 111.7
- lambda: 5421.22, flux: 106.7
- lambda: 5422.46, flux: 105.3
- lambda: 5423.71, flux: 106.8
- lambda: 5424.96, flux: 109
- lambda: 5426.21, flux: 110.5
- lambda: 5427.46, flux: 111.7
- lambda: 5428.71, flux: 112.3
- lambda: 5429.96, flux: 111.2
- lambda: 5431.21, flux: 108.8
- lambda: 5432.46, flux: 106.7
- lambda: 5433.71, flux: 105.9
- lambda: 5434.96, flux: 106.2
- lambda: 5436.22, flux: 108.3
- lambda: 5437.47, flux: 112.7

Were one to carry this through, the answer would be -5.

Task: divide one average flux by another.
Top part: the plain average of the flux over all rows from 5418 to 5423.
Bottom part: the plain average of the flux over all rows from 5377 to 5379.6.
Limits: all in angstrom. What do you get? 0.95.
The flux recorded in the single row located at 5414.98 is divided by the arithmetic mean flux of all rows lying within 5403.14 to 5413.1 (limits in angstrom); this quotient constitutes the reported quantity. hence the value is 1.10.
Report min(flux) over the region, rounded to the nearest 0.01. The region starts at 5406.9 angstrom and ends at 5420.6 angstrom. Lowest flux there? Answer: 102.60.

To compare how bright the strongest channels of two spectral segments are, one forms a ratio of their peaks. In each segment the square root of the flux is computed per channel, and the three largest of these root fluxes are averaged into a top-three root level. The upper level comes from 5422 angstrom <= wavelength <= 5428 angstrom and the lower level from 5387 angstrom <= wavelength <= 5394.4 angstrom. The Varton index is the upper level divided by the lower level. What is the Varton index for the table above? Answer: 1.02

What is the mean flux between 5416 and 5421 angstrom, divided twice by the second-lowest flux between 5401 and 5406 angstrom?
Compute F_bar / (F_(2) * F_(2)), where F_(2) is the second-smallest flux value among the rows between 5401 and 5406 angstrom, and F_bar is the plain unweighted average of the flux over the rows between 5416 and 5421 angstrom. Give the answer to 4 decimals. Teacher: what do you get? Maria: 0.0112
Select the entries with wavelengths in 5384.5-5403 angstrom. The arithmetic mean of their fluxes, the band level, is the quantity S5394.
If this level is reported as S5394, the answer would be 105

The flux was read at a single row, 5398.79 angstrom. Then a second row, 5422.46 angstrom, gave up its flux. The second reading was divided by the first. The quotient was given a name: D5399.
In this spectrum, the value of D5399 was 0.98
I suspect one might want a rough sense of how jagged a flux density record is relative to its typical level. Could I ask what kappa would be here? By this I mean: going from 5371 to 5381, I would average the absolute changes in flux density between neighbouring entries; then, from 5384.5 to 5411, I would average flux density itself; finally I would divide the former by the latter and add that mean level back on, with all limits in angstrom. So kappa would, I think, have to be 105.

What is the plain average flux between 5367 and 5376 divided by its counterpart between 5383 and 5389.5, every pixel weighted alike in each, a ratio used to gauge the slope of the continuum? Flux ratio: 1.01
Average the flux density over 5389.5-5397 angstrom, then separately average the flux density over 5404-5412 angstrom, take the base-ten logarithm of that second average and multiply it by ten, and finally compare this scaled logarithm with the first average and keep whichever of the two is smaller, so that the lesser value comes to 20.2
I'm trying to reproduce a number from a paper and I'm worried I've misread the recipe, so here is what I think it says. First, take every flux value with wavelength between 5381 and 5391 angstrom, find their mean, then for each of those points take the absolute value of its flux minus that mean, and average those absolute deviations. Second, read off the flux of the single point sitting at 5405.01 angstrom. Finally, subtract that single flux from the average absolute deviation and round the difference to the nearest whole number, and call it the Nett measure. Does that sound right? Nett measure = -98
